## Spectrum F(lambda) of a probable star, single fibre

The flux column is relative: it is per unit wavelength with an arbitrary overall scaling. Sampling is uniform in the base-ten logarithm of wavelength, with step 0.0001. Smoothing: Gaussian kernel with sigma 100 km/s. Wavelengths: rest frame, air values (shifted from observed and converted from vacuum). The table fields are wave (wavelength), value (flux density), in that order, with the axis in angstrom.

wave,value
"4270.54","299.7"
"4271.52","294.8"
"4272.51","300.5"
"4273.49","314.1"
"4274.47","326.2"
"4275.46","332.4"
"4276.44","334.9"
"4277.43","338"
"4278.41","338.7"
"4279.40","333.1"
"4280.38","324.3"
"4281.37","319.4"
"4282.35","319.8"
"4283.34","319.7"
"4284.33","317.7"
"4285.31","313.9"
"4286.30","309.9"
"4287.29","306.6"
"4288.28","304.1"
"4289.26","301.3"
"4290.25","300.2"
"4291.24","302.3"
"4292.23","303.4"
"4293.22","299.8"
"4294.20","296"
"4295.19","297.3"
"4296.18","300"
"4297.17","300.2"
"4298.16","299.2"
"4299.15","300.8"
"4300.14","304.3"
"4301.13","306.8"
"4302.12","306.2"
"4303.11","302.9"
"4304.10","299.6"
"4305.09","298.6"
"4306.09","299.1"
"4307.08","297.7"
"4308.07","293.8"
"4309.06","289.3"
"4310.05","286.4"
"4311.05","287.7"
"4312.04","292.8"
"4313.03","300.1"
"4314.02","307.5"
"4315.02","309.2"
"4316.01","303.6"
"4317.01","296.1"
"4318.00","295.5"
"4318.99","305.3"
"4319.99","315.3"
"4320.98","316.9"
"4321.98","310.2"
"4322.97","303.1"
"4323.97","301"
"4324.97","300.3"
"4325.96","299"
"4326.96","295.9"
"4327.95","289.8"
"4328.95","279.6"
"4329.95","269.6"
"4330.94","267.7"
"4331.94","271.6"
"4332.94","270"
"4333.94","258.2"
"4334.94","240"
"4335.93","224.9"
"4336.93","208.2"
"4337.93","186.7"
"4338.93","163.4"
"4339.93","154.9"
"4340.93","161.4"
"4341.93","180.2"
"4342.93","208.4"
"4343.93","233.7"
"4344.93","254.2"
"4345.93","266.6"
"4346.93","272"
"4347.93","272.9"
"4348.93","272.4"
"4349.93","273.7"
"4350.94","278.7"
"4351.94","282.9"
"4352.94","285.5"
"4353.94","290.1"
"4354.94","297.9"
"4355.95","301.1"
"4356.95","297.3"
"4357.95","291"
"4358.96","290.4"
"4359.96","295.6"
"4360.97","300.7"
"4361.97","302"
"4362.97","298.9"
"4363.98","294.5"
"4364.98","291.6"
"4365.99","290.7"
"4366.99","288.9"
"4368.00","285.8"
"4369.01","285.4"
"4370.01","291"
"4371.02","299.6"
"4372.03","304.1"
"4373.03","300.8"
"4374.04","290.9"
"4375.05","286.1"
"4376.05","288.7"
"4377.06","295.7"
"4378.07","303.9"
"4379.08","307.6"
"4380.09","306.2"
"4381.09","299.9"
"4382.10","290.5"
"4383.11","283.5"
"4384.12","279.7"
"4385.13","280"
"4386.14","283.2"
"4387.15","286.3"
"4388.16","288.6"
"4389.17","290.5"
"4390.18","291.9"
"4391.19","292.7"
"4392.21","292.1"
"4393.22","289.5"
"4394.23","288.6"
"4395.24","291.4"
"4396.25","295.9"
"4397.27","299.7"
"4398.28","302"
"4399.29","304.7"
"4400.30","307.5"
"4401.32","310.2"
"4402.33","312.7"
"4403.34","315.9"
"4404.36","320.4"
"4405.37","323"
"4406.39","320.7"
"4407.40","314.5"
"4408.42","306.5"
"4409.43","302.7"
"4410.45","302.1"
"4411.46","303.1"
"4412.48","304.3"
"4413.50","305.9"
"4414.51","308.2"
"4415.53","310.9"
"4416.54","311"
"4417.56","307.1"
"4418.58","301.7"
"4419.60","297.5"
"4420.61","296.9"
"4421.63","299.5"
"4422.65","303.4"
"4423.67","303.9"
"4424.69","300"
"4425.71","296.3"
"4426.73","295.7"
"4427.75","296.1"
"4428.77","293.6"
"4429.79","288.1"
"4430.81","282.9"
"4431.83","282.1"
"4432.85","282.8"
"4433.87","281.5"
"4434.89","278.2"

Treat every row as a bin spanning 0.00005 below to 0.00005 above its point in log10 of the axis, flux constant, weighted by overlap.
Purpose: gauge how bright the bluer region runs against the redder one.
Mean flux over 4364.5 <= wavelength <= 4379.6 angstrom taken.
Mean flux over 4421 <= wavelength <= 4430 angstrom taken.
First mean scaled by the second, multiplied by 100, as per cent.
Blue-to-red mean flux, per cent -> 99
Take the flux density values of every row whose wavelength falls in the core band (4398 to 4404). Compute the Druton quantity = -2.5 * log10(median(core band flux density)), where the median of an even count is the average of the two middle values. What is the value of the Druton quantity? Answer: -6.22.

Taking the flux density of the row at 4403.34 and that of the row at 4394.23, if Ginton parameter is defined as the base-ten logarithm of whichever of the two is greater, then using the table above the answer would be 2.50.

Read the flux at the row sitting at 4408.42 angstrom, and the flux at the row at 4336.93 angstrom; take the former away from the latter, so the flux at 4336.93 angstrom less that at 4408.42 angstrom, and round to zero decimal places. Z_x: -98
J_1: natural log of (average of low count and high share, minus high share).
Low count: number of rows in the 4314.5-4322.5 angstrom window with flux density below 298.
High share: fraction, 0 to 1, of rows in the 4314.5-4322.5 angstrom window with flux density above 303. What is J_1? -0.5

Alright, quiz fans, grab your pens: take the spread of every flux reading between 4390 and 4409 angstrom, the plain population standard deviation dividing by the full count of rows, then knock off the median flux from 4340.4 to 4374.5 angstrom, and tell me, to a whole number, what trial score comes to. -279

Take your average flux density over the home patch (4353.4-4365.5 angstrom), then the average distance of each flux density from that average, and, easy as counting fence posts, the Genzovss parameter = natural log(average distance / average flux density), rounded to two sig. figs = -4.4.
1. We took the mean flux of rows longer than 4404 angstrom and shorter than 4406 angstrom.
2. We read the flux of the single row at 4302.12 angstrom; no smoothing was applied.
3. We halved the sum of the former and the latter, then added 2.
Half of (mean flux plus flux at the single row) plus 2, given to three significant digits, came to 316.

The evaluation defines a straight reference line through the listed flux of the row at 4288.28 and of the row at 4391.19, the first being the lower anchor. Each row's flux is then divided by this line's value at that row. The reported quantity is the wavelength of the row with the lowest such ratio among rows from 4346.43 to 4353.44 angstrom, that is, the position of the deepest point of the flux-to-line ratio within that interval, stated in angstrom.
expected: 4346.93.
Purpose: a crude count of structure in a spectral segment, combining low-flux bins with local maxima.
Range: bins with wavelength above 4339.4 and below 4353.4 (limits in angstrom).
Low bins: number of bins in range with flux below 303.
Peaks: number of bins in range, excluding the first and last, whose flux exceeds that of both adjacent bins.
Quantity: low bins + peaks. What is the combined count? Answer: 15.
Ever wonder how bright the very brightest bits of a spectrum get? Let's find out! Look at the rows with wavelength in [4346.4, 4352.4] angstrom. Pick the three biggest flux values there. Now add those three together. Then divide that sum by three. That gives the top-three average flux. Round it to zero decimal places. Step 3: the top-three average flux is 278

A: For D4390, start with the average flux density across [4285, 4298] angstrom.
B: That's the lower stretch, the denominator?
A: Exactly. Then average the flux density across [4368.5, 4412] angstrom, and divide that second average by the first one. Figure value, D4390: 0.99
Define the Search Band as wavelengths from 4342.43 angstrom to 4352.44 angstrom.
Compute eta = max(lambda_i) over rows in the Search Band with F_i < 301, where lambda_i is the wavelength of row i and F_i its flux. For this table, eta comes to 4351.94 angstrom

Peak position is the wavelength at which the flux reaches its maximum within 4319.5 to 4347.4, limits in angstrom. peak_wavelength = 4320.98 angstrom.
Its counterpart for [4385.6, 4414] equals 4405.37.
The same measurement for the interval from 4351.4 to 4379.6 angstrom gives 4379.08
